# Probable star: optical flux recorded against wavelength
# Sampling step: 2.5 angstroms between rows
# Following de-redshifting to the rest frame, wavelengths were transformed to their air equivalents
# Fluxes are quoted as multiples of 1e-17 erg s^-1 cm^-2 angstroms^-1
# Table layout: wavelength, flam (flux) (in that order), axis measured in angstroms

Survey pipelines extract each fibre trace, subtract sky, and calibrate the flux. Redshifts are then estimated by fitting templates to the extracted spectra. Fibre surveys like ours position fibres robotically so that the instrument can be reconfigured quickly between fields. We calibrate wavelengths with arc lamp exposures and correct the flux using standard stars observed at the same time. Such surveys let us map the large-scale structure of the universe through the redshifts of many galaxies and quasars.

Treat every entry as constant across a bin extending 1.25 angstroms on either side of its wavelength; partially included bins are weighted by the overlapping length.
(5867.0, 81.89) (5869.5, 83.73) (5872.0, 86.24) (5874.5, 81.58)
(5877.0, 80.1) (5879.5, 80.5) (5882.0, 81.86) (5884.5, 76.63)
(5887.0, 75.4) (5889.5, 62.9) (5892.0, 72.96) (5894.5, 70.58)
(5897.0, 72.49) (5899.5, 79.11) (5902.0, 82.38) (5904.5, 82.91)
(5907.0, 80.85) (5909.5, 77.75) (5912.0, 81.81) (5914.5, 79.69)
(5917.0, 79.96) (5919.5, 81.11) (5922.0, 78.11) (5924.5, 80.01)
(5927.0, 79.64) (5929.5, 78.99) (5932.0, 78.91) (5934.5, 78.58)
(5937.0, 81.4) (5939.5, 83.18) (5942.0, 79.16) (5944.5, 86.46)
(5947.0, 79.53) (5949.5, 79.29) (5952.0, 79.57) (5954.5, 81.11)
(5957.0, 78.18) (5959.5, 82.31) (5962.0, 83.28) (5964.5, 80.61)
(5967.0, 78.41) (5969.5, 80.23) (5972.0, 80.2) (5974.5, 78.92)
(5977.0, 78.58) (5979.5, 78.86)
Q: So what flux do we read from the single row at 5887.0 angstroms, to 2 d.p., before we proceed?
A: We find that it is 75.40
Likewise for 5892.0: 72.96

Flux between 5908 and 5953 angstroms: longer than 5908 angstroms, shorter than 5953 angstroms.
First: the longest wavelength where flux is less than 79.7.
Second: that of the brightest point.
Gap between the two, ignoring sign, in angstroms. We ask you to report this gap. 7.5 angstroms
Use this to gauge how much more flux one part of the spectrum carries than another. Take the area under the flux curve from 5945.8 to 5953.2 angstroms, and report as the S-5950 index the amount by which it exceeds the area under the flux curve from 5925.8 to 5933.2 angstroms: 2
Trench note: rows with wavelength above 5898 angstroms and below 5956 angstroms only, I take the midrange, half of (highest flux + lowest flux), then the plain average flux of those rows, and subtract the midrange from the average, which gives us -1.7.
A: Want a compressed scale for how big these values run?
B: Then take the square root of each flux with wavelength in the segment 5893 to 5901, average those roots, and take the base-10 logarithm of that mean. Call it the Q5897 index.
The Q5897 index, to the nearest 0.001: 0.935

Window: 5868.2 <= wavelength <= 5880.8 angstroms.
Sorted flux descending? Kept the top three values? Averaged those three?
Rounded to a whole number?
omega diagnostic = 84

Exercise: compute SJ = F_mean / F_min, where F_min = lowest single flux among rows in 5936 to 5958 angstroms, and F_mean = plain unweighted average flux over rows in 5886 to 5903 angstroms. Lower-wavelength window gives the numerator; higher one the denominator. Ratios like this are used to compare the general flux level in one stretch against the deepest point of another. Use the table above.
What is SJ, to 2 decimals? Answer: 0.94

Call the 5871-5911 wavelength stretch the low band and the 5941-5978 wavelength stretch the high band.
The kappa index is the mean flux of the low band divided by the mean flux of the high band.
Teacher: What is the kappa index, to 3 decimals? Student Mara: 0.967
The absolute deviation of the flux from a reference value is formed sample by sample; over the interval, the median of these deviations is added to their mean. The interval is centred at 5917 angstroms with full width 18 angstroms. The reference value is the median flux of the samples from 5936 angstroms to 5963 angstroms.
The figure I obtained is 2.7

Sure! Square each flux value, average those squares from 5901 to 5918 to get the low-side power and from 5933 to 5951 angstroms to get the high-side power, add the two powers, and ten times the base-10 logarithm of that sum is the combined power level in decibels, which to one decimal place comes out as 41.2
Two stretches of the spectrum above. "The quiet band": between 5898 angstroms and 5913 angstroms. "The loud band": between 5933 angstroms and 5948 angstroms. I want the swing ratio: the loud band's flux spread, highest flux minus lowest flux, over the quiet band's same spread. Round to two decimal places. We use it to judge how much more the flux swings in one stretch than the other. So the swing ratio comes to 1.53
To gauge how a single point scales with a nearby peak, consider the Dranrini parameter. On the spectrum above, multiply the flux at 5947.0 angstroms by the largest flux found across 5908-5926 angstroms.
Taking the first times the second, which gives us 6506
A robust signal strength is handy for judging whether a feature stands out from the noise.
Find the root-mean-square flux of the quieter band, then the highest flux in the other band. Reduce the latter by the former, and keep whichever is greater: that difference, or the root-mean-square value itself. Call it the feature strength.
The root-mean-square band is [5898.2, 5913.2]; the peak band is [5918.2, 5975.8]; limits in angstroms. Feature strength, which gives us 80.8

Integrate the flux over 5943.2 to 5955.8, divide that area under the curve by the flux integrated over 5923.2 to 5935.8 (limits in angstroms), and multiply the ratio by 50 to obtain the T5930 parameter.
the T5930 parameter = 51.2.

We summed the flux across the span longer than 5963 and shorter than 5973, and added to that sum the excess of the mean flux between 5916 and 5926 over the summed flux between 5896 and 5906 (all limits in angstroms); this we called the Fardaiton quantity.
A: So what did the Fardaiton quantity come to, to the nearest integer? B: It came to 82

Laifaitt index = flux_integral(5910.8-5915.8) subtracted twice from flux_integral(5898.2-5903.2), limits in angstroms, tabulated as -404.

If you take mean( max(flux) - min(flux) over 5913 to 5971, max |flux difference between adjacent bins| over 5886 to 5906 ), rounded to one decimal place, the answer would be 10.4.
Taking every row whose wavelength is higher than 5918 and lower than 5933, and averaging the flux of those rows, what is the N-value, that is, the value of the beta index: 79.5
